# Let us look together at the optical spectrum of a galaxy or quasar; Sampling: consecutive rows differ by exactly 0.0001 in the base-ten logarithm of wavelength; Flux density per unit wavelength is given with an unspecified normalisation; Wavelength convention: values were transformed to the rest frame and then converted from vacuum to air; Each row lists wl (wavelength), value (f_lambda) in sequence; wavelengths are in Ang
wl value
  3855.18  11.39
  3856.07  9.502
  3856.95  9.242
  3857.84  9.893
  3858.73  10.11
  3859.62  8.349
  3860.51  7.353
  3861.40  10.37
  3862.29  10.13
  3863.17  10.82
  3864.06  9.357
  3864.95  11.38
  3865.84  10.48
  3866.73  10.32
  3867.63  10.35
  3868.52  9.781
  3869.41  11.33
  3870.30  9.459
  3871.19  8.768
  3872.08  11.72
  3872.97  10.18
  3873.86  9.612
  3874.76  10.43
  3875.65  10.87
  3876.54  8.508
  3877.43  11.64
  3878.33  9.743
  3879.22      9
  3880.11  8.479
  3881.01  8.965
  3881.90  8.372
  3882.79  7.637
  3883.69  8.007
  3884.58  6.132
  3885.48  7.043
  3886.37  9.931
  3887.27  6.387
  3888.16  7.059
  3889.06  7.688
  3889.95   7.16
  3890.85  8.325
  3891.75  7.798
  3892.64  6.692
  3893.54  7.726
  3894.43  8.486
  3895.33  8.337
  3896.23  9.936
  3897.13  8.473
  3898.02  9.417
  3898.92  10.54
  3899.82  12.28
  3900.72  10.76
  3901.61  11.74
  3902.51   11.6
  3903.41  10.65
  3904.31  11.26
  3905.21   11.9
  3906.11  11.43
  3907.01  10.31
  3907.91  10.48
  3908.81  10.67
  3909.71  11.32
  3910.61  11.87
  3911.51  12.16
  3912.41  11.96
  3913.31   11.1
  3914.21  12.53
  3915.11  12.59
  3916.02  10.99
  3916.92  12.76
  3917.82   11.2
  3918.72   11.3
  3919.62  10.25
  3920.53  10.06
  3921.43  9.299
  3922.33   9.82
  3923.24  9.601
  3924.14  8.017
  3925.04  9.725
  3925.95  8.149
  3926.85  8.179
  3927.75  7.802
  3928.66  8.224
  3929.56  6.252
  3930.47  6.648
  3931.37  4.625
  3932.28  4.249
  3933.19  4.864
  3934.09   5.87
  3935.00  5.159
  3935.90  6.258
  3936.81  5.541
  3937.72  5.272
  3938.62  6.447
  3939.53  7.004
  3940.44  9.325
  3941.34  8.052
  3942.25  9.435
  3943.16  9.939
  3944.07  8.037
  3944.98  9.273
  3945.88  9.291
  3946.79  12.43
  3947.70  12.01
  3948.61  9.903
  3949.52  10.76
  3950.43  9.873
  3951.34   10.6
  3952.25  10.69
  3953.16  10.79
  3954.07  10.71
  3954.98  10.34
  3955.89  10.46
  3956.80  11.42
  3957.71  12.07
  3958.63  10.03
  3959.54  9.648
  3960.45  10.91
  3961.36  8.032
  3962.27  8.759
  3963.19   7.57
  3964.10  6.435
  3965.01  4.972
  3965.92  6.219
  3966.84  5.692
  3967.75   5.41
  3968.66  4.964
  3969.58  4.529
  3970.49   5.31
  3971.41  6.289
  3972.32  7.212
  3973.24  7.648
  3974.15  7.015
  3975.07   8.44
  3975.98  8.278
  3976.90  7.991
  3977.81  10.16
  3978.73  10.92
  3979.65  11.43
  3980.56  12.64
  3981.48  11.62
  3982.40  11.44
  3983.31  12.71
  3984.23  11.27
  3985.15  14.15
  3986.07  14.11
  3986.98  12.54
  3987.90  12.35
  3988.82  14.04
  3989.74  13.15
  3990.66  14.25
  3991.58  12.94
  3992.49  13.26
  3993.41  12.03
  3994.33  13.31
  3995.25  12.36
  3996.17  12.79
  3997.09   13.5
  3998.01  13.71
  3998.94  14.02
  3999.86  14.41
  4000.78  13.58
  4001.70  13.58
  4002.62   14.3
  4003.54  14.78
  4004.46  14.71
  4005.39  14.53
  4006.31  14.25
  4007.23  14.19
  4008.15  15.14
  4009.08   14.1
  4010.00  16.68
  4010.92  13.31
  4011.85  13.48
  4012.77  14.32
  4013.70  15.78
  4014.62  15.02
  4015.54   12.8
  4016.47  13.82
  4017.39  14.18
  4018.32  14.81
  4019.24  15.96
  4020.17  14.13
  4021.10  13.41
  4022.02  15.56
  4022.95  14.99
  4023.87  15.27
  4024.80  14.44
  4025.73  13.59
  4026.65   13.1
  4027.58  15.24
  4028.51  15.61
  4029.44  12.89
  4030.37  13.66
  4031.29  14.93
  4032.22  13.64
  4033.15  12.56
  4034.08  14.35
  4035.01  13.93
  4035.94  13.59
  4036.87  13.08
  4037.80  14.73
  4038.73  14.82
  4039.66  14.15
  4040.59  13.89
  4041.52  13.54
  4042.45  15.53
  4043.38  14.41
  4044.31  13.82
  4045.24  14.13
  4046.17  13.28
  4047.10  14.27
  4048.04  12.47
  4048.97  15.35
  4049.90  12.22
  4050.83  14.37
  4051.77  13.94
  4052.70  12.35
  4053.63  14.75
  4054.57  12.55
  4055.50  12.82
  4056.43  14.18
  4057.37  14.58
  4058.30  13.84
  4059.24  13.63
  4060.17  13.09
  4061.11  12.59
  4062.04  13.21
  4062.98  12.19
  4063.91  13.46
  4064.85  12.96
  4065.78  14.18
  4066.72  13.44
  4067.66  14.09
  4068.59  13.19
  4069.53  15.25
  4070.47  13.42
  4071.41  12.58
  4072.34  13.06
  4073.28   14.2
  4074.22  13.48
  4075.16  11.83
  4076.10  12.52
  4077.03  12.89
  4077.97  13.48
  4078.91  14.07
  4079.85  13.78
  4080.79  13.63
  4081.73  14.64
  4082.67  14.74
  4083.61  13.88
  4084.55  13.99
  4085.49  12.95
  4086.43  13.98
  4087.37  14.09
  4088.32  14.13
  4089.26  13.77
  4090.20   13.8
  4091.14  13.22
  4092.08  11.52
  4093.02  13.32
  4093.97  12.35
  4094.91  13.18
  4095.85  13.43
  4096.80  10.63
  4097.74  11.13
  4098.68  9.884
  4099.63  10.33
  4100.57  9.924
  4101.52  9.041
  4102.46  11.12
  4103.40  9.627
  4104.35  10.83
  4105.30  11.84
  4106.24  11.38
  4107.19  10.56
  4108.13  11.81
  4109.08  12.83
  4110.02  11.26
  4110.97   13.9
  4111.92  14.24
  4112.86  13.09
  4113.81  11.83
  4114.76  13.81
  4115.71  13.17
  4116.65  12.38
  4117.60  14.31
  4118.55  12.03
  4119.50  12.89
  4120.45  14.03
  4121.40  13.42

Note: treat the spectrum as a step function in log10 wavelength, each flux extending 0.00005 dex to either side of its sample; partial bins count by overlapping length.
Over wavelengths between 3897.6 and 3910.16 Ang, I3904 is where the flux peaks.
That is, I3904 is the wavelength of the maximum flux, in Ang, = 3899.82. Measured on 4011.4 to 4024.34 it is 4019.24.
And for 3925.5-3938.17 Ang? 3928.66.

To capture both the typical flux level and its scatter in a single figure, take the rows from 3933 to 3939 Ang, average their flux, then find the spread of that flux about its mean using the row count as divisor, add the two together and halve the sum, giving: 3.1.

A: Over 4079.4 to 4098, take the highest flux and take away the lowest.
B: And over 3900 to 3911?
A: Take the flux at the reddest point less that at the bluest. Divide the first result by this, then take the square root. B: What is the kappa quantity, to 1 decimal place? 1.9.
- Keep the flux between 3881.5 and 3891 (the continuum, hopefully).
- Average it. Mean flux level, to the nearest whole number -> 8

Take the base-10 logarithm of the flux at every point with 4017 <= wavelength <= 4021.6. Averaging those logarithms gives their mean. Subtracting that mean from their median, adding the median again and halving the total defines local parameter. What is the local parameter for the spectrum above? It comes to 0.571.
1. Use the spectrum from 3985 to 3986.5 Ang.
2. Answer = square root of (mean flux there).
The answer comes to 3.76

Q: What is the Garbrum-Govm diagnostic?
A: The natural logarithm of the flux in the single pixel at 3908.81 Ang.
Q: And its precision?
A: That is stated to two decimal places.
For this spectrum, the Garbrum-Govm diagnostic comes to 2.37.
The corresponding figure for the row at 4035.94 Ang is 2.61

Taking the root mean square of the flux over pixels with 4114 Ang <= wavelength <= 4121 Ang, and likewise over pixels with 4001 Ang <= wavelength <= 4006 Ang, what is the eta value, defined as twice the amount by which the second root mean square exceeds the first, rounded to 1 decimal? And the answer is 2.3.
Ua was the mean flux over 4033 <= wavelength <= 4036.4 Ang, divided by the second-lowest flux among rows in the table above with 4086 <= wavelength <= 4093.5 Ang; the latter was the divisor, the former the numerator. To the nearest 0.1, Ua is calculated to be 1.0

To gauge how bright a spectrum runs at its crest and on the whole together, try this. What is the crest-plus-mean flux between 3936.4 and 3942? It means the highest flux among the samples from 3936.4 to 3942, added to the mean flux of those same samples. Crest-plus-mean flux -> 16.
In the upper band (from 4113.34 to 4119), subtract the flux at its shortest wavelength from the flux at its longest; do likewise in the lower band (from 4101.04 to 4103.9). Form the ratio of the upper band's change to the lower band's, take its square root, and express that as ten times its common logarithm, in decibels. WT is -2.3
